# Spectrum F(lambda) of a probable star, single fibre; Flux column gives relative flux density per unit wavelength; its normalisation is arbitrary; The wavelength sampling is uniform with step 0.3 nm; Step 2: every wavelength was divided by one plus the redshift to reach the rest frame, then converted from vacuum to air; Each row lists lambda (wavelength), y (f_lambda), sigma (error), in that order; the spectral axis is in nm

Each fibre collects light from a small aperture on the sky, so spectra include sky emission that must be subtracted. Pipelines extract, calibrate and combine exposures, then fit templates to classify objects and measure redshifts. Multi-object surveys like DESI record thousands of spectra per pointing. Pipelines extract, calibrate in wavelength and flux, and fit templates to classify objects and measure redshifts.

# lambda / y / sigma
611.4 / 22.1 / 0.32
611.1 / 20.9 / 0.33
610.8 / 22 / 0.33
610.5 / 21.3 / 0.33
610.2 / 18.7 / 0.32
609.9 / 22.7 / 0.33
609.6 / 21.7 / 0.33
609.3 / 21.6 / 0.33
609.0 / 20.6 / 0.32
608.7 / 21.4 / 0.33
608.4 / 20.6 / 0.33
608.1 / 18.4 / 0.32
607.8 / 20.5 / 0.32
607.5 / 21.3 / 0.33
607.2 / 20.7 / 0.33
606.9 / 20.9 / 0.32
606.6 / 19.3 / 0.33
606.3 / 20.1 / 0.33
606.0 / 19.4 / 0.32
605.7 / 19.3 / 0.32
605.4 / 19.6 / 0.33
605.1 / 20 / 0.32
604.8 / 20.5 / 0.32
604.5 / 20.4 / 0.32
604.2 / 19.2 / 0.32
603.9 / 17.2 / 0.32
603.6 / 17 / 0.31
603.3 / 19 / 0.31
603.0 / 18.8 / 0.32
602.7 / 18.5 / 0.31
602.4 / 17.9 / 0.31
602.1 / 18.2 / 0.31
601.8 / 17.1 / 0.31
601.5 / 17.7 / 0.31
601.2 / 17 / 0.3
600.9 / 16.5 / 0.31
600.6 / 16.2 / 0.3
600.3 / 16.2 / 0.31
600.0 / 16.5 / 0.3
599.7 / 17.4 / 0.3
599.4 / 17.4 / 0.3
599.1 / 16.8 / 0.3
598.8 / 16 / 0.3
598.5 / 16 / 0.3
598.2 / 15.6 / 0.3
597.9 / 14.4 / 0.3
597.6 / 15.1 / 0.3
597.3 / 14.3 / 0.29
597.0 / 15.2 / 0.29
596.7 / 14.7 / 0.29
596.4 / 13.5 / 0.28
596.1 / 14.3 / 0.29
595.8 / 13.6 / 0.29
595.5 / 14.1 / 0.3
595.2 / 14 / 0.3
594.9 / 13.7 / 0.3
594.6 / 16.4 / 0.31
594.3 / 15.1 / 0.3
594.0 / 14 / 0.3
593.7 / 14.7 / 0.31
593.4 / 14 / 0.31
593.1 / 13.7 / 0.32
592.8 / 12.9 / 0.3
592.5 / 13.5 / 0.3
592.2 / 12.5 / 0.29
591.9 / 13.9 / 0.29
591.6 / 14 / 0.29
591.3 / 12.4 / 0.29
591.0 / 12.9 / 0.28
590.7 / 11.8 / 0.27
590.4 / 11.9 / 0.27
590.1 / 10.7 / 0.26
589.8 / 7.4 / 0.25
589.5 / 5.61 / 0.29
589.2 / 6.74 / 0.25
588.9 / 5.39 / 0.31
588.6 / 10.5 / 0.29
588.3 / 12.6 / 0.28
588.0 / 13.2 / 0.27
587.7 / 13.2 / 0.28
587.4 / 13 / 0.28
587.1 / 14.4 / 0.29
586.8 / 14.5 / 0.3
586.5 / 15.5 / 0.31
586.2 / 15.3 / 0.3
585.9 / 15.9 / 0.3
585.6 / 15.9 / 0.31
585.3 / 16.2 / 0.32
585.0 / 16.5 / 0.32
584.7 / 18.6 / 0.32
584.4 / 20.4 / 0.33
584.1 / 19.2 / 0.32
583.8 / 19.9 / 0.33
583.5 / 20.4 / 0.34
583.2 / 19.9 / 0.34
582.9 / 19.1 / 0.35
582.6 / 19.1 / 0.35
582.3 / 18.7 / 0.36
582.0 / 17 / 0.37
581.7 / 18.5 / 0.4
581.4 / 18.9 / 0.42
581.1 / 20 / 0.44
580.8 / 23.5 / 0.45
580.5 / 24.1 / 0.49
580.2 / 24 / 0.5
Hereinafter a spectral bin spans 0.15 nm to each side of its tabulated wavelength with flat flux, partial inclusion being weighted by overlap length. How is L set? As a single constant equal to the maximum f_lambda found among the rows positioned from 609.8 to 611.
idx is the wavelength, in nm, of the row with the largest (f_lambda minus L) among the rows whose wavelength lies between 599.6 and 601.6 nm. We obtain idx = 601.5 nm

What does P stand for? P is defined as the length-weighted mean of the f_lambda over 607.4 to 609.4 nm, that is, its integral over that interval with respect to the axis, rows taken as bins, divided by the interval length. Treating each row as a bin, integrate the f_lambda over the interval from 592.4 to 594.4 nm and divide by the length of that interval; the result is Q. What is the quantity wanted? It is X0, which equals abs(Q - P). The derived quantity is 6.6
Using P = 21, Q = 14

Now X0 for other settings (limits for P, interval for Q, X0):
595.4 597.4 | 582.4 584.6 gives 5.4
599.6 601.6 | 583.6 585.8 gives 1.4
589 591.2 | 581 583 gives 9.2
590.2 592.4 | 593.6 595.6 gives 1.8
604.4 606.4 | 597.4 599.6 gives 4.0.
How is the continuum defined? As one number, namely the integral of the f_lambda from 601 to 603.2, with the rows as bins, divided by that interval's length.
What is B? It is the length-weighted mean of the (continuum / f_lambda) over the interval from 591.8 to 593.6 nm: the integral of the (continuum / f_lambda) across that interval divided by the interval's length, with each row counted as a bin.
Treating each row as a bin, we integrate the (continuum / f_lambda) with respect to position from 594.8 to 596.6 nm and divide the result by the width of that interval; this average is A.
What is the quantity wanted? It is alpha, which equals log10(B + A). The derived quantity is 0.42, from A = 1.29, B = 1.33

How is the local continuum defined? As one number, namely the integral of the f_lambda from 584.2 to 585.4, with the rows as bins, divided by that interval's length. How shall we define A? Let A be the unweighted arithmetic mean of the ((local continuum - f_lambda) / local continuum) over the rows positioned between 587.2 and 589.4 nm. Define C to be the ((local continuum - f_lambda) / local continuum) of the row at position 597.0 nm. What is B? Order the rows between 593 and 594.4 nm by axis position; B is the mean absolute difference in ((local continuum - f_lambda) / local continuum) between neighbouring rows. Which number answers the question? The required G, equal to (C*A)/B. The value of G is 1.7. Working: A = 0.41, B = 0.039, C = 0.16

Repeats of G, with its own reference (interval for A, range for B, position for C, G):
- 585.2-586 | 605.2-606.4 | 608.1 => -0.1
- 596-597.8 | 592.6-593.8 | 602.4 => 0.0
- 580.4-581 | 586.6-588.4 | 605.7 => 0.9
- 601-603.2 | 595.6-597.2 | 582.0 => 0.0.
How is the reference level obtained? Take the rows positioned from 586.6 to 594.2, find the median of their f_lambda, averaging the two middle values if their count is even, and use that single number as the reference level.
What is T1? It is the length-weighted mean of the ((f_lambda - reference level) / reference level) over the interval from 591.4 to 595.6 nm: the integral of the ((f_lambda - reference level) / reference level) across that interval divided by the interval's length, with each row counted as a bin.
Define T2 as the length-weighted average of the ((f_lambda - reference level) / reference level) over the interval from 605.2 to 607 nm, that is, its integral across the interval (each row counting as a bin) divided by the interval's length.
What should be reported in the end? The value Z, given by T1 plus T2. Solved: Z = 0.62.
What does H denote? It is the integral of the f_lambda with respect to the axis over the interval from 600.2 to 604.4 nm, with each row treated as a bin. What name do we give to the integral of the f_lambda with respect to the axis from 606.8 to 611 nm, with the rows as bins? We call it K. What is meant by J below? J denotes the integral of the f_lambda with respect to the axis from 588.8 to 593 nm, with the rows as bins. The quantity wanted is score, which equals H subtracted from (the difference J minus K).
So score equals -116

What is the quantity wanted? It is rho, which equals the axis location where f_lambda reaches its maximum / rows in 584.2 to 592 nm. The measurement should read 584.4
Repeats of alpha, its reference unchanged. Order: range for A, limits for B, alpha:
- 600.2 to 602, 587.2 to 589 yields 0.44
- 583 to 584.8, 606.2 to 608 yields 0.25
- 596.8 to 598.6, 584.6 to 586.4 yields 0.36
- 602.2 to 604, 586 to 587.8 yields 0.35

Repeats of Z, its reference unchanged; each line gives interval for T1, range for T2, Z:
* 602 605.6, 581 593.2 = 0.60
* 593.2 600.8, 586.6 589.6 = 0.03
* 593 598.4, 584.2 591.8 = 0.13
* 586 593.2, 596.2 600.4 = 0.14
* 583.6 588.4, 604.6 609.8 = 0.82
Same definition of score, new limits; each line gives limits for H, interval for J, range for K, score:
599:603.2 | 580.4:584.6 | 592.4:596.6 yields -49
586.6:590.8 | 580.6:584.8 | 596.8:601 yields -30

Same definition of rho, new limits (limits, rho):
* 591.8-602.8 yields 602.7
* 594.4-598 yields 594.6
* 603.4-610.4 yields 609.9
